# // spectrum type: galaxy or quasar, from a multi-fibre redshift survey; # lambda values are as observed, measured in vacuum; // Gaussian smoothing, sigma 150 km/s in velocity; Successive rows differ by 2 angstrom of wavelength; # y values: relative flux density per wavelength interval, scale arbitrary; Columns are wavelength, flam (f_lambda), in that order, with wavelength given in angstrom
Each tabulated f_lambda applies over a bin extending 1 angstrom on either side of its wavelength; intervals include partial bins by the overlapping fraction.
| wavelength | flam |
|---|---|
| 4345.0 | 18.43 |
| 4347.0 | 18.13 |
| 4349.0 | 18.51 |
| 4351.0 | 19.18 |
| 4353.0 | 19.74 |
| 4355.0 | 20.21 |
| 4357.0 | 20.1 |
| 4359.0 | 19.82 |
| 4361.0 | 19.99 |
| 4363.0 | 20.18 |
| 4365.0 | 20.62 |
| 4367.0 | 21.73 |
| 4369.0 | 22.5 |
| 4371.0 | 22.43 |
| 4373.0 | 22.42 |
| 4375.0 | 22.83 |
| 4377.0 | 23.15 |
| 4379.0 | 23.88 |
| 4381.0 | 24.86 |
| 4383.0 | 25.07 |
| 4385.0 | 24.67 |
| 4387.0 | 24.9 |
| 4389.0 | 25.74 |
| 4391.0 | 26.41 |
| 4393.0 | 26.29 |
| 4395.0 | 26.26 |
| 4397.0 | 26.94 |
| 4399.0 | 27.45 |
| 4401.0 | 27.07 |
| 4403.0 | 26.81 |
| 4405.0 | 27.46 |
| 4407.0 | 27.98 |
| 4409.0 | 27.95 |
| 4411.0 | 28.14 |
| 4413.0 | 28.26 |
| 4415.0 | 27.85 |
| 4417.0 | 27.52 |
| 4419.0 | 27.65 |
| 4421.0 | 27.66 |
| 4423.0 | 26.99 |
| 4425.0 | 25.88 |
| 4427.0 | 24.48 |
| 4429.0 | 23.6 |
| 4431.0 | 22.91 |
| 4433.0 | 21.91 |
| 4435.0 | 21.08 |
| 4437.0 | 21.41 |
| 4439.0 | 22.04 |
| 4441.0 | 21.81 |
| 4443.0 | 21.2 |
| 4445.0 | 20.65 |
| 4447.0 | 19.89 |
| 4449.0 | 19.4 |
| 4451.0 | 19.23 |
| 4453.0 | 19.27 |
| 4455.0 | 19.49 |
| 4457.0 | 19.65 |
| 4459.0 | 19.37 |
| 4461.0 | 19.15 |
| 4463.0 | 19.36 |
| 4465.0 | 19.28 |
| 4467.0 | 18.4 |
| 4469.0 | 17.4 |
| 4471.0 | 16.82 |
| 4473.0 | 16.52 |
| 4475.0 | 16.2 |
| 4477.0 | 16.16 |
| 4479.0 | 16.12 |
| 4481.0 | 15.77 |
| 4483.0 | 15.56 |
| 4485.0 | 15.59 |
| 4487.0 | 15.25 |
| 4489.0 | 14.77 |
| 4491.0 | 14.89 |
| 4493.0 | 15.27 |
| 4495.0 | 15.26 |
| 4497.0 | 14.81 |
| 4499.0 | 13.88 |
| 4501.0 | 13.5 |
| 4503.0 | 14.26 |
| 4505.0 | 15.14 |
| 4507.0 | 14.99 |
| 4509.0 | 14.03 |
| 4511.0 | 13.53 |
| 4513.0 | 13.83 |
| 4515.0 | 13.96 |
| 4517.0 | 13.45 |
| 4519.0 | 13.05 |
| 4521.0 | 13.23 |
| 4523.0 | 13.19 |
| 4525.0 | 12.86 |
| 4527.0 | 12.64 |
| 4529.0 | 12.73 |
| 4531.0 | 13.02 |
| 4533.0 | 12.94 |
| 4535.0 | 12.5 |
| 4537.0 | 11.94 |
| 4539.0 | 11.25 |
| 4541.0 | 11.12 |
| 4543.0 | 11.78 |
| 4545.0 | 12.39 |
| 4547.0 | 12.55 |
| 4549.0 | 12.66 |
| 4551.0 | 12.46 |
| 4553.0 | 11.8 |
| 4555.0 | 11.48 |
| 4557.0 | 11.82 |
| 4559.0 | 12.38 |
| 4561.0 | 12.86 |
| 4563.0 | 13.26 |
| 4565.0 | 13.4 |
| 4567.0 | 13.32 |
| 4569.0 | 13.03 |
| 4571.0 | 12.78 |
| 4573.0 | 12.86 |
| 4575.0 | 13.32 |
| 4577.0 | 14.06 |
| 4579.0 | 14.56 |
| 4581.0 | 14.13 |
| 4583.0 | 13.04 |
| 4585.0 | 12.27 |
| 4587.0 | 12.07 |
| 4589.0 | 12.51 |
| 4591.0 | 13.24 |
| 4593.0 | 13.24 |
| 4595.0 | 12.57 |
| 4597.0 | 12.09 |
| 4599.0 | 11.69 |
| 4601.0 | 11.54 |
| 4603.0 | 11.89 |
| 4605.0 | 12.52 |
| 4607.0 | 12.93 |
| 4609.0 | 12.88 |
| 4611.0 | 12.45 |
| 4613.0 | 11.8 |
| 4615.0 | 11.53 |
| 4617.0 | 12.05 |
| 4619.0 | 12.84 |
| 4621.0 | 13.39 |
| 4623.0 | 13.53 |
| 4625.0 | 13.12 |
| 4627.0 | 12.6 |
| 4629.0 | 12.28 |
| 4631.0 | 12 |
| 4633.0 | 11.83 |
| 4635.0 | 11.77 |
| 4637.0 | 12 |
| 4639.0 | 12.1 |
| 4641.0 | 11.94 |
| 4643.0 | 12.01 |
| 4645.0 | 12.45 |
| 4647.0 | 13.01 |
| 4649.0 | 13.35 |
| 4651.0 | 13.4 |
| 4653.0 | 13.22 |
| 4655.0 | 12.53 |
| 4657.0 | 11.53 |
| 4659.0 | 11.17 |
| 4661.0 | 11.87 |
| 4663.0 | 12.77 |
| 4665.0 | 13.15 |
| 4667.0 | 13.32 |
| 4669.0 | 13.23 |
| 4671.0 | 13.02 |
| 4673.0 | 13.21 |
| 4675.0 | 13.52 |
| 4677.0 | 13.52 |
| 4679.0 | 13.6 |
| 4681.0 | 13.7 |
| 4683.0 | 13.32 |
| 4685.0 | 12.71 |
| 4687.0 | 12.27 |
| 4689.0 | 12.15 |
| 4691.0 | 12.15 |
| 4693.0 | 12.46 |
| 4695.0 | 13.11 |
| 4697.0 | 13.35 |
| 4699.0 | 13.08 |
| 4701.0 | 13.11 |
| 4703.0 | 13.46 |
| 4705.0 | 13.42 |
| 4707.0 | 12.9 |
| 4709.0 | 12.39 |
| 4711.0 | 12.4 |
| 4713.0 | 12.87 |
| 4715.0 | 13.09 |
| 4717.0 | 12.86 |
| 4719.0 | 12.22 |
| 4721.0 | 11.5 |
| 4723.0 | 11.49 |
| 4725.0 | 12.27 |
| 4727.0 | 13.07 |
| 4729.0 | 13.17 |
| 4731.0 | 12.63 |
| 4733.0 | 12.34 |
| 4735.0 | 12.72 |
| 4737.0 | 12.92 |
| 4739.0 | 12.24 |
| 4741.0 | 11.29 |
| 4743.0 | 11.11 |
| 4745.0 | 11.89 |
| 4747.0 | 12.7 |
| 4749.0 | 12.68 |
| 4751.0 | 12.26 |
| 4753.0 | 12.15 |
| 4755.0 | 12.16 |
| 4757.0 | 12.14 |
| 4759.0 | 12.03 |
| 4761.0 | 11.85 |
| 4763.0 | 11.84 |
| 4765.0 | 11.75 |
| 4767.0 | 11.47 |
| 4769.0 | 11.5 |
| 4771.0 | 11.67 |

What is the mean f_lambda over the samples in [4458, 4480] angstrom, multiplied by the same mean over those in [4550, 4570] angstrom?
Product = 223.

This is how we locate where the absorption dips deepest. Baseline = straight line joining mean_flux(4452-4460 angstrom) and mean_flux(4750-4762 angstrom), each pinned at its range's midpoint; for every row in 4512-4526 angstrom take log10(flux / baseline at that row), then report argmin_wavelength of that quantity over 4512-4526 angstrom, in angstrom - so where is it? 4525.0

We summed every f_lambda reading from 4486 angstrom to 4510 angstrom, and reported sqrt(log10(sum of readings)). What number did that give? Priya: 1.50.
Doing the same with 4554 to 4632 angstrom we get 1.64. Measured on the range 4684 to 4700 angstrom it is 1.42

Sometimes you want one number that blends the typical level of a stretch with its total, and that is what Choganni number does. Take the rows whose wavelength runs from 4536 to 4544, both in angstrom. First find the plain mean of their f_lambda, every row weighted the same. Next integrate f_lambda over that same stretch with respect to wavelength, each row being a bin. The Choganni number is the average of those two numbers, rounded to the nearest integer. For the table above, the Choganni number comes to 52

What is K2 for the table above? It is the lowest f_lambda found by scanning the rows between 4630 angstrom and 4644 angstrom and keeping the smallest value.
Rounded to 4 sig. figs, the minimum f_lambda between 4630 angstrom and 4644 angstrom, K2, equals 11.77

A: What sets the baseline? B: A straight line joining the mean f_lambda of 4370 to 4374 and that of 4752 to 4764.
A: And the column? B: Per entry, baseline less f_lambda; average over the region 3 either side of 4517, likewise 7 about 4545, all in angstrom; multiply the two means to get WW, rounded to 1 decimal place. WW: 28.9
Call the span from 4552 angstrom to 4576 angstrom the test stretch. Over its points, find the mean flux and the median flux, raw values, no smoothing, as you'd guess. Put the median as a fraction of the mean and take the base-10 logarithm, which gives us 0.006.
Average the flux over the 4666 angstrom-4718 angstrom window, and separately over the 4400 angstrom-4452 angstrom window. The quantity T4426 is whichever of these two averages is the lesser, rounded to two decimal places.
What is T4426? 13.01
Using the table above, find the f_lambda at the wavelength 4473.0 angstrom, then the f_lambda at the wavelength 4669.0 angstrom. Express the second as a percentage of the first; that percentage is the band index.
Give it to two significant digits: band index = 80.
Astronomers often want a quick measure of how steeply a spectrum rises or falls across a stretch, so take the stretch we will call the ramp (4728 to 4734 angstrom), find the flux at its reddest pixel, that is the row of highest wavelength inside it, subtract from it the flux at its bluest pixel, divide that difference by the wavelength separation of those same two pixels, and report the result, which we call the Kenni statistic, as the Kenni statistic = -0.21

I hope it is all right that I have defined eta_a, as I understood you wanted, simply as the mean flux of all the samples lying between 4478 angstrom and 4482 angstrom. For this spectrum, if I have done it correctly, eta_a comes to 15.9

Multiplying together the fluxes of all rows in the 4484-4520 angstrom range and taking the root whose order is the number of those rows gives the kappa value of 14.4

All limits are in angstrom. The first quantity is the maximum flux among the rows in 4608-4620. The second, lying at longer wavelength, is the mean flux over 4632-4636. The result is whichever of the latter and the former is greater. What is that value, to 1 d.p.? 12.9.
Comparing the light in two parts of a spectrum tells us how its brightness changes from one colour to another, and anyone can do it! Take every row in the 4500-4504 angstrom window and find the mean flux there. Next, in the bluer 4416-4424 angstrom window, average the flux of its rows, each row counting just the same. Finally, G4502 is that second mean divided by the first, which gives 2.0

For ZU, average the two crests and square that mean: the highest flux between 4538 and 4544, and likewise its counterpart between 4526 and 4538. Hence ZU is 154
